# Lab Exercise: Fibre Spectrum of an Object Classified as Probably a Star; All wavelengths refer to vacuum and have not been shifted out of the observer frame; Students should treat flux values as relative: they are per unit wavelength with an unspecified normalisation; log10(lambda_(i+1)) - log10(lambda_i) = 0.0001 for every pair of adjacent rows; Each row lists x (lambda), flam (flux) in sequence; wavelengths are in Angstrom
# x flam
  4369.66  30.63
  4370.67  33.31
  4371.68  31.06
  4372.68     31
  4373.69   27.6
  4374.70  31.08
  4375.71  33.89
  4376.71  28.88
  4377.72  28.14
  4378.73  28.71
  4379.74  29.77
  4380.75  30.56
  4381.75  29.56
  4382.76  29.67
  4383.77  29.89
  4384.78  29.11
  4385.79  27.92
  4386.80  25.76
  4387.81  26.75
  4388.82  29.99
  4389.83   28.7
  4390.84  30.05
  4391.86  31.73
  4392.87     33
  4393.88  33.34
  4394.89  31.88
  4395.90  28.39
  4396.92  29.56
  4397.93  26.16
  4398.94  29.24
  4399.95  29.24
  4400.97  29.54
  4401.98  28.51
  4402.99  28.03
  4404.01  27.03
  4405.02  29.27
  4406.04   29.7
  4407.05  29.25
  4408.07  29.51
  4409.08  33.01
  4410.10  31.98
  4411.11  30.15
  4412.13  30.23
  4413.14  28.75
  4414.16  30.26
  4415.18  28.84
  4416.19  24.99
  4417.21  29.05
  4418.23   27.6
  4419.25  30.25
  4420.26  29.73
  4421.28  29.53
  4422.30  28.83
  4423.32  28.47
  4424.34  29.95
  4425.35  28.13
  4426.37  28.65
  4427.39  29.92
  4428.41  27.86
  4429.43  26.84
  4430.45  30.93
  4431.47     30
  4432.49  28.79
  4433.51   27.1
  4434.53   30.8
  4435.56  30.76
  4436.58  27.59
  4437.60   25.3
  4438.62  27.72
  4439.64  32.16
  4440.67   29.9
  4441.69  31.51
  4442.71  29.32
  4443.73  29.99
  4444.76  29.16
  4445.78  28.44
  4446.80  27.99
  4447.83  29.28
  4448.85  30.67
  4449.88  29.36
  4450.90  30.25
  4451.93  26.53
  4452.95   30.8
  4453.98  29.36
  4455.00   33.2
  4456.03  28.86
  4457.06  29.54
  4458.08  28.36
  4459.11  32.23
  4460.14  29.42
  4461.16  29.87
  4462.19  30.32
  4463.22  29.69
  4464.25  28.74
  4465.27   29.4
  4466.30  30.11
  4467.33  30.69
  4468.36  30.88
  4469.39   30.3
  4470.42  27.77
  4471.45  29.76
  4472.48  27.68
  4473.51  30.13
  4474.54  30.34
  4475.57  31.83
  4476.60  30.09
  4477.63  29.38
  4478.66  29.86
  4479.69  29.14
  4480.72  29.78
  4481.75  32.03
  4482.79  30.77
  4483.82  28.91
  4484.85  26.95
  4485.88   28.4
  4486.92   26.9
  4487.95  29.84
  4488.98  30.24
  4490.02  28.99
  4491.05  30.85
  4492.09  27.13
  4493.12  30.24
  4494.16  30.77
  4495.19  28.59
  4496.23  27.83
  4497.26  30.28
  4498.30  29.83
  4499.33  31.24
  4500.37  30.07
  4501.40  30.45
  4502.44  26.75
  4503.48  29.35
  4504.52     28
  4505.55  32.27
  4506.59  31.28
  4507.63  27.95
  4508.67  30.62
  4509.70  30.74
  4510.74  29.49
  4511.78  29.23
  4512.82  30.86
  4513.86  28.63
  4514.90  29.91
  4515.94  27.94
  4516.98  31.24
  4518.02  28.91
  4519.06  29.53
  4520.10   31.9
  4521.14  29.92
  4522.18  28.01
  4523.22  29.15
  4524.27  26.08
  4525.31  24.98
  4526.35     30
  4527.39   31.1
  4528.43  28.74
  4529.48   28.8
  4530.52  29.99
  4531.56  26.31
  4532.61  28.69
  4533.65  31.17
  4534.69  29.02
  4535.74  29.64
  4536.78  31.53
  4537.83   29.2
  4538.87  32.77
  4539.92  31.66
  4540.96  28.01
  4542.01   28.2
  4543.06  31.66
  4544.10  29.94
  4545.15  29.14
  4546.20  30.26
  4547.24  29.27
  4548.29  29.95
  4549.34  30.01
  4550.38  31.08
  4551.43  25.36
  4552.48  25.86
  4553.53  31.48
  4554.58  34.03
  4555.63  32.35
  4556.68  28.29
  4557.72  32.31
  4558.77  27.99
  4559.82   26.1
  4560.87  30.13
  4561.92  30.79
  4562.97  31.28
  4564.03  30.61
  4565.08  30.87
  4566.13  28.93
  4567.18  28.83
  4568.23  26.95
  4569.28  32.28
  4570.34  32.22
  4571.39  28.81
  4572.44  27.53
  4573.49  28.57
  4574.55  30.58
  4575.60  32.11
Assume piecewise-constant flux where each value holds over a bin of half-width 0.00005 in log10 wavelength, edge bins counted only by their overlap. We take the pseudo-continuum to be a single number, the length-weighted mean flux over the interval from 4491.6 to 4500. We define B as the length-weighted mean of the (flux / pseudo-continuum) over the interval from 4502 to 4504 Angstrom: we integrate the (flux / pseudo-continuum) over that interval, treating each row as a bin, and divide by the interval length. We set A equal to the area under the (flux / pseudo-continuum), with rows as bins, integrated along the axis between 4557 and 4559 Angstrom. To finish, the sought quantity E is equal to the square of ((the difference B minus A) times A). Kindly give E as 5.2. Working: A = 2.06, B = 0.95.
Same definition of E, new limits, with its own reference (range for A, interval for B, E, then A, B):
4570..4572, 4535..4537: 4.5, 2.05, 1.03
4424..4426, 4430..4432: 3.4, 1.97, 1.03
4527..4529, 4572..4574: 4.6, 2.02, 0.95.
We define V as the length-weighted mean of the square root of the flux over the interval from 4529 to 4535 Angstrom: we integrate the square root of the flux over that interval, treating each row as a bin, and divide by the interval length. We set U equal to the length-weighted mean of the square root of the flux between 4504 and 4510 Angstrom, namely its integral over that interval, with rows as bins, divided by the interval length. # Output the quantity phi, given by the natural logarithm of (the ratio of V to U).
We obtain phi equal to -0.019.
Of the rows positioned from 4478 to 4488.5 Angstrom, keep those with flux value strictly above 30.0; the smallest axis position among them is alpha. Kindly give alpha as 4481.75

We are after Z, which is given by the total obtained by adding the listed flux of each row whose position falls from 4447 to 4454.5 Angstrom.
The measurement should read 206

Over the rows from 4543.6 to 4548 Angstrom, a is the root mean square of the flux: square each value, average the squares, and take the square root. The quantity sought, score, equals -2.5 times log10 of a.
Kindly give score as -3.68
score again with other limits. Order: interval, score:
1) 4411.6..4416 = -3.68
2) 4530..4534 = -3.66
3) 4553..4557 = -3.75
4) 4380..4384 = -3.69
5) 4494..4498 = -3.67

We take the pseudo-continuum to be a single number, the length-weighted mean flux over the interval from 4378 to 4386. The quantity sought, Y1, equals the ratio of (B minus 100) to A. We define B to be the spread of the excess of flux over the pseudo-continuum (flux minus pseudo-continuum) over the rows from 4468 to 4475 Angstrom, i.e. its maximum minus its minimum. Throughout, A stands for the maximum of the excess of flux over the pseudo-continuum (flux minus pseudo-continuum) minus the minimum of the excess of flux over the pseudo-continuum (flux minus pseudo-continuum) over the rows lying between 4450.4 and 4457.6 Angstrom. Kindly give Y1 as -15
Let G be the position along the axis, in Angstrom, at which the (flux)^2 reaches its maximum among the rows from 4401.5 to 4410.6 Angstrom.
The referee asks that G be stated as 4409.08 Angstrom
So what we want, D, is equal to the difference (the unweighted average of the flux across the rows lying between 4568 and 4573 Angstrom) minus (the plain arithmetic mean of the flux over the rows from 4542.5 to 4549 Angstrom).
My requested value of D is -0.5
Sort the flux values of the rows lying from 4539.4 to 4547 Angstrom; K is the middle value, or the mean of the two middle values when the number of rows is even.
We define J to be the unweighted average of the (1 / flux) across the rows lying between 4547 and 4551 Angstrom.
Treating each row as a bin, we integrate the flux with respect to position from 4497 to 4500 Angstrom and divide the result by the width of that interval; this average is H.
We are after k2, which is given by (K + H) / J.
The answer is 1815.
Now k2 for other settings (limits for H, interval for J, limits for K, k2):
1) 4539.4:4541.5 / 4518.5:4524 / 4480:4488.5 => 1755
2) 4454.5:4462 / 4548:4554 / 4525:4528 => 1730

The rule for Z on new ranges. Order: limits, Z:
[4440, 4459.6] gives 565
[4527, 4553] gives 737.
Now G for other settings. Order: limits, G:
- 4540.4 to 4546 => 4543.06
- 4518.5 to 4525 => 4520.10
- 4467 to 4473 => 4468.36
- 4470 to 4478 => 4475.57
